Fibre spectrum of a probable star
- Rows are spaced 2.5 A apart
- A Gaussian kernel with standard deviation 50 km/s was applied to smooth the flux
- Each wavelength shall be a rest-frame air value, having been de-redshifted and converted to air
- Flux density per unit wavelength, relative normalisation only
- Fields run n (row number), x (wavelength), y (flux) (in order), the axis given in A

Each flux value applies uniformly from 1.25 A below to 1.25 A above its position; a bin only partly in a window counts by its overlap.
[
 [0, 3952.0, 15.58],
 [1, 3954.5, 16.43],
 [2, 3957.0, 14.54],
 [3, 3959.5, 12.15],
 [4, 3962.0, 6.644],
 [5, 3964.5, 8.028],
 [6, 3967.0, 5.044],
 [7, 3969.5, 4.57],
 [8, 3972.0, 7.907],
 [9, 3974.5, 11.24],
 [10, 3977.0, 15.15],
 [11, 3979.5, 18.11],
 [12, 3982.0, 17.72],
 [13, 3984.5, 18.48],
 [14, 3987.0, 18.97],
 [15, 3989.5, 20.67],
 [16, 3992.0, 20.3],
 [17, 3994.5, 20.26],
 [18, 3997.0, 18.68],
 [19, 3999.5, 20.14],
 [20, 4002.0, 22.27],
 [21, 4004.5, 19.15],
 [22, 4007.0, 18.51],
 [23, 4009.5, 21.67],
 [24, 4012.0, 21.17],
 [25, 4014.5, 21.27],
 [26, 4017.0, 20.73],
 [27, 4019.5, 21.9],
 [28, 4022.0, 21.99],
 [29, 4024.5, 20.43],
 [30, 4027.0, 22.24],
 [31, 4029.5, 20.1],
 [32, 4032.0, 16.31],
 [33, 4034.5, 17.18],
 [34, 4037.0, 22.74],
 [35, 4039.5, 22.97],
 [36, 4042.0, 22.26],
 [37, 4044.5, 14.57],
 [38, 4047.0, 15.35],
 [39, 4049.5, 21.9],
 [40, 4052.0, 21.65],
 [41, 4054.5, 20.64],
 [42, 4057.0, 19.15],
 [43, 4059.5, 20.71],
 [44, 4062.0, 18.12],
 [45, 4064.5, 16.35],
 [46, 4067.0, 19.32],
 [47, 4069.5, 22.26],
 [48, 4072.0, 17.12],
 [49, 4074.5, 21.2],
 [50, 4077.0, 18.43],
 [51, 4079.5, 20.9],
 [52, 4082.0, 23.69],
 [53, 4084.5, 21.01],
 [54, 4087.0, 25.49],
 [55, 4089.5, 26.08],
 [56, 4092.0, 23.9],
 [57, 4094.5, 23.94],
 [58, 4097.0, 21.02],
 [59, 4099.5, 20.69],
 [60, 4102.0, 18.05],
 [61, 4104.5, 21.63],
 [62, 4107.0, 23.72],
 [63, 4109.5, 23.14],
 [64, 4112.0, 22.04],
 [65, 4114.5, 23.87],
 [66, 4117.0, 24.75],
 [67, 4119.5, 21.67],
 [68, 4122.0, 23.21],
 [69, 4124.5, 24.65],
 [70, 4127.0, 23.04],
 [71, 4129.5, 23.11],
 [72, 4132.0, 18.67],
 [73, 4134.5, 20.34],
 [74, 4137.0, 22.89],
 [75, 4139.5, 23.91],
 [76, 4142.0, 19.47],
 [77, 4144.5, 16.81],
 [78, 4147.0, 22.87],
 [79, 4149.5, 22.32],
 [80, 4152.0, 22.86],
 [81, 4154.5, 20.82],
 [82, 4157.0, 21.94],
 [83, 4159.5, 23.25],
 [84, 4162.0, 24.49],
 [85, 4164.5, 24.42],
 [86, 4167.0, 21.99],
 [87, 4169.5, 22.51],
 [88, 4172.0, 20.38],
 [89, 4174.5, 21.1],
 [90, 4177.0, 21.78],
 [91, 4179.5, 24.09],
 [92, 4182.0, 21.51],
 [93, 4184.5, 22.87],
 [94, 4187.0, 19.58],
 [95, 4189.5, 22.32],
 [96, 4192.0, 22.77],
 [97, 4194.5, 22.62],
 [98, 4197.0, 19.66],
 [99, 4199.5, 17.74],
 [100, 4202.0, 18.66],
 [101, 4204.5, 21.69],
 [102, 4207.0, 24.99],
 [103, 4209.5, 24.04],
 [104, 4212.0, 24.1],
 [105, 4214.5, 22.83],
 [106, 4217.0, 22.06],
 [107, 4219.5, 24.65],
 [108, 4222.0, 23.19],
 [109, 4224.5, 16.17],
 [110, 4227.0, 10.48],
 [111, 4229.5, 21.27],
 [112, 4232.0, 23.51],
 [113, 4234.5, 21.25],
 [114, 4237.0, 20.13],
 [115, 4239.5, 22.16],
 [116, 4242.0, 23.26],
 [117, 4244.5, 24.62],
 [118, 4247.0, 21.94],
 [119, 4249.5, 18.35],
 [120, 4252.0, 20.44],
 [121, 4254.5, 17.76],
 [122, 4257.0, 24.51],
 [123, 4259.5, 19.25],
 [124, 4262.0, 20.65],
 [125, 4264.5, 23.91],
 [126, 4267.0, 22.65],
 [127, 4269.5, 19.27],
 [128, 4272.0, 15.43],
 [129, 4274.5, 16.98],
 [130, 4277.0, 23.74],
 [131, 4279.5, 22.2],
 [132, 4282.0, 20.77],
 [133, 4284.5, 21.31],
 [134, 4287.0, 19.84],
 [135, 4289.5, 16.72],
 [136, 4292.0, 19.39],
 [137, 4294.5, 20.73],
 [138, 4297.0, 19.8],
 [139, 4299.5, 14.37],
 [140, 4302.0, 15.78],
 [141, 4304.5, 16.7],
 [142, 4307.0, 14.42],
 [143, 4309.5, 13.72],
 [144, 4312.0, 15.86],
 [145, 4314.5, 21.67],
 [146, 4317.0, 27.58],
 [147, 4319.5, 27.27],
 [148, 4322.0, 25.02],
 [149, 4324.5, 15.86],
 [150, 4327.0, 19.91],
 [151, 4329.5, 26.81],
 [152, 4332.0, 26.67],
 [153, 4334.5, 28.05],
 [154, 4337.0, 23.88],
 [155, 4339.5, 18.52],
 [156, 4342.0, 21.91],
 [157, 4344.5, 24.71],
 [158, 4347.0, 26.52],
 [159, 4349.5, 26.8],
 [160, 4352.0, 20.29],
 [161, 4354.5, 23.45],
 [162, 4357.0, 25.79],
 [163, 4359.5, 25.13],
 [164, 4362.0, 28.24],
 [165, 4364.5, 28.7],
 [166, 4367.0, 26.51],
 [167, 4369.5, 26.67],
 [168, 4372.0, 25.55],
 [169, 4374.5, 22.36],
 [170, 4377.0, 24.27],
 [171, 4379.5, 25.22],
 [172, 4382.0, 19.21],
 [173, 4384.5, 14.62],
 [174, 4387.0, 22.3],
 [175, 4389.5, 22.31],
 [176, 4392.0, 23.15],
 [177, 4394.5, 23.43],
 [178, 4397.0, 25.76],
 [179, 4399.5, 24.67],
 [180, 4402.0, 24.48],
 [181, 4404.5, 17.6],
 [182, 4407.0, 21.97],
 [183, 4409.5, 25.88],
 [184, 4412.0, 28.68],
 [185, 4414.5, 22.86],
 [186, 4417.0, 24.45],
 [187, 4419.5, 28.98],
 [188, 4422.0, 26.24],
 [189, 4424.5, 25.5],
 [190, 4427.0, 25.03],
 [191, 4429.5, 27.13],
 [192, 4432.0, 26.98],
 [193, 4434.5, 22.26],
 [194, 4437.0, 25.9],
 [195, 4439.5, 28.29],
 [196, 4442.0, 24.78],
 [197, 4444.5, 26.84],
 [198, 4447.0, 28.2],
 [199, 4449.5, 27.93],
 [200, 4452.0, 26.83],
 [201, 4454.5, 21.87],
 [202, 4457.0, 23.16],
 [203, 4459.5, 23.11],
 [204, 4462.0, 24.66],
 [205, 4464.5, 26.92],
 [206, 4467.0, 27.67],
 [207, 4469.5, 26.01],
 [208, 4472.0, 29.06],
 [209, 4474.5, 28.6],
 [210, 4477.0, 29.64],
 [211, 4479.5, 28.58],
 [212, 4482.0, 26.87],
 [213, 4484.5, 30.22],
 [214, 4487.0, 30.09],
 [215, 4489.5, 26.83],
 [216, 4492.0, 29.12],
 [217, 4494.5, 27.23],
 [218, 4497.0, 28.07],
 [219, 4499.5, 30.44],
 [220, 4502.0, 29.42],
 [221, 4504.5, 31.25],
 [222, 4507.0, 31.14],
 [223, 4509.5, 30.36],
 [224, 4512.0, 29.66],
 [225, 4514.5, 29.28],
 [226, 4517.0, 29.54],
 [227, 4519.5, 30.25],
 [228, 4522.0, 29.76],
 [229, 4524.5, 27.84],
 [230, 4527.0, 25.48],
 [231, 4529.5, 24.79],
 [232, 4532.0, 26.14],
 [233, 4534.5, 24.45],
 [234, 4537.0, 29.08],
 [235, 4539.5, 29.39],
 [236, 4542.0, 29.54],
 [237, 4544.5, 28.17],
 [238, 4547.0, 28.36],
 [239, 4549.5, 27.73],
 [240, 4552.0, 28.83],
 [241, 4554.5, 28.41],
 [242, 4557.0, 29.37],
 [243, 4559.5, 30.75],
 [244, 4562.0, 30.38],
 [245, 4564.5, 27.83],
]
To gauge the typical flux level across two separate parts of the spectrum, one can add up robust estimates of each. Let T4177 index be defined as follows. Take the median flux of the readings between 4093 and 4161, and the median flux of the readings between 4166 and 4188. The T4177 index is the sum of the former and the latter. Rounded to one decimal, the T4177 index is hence 44.6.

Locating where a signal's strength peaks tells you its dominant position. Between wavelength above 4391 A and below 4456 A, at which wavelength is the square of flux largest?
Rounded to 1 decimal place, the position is 4419.5 A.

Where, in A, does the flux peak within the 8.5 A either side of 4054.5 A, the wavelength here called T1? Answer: 4049.5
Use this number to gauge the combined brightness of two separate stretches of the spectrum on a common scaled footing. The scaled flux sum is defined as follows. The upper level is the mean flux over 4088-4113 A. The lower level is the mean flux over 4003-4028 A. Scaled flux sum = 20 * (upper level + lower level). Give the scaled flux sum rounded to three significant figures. 867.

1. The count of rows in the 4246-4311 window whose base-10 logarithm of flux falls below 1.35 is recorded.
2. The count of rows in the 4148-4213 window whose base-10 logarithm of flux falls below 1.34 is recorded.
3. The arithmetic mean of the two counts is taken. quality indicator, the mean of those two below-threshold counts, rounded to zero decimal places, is 16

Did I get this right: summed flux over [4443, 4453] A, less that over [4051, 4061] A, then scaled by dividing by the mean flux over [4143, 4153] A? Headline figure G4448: 1.3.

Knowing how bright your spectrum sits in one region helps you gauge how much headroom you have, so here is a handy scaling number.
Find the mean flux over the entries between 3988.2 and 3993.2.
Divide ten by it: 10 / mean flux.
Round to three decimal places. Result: 0.488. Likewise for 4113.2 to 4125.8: 0.423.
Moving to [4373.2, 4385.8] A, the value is 0.473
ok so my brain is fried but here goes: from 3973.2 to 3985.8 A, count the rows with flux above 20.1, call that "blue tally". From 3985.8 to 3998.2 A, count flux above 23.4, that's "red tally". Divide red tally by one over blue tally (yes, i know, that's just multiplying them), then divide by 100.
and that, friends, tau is 0.00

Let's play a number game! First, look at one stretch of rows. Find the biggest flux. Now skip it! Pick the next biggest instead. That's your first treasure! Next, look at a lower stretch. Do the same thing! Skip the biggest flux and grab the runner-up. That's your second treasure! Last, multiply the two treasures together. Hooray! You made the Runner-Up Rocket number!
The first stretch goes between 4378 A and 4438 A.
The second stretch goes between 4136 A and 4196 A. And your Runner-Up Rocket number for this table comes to 700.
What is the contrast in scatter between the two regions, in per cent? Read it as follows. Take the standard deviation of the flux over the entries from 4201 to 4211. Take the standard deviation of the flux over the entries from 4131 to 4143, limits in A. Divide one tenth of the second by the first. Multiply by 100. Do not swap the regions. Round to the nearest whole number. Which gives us 8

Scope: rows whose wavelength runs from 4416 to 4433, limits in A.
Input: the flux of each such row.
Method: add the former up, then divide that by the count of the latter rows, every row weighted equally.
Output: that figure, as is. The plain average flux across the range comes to 26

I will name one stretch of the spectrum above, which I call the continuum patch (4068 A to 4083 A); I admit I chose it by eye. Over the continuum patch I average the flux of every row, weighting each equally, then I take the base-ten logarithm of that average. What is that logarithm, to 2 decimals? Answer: 1.31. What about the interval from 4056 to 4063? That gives 1.29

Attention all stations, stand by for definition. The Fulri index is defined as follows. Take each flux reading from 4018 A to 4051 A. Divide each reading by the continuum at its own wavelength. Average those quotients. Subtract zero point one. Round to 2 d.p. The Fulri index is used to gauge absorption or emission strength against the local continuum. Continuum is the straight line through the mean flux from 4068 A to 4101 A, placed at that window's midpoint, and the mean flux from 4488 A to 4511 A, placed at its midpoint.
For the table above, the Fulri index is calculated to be 0.85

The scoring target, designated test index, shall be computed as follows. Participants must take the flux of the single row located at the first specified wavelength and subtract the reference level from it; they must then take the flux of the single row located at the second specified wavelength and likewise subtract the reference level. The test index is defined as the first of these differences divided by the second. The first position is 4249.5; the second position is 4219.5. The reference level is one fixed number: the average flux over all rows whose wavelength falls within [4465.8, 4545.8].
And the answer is 2.6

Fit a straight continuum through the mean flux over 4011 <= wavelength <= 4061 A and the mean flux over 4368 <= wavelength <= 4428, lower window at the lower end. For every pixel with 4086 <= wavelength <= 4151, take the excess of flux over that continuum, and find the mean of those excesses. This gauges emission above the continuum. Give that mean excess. 1.3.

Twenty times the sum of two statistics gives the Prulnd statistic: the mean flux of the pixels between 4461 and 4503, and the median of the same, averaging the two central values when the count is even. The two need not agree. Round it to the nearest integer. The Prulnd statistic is 1136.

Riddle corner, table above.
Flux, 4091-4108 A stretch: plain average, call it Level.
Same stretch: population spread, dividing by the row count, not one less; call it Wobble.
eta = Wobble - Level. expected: -20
